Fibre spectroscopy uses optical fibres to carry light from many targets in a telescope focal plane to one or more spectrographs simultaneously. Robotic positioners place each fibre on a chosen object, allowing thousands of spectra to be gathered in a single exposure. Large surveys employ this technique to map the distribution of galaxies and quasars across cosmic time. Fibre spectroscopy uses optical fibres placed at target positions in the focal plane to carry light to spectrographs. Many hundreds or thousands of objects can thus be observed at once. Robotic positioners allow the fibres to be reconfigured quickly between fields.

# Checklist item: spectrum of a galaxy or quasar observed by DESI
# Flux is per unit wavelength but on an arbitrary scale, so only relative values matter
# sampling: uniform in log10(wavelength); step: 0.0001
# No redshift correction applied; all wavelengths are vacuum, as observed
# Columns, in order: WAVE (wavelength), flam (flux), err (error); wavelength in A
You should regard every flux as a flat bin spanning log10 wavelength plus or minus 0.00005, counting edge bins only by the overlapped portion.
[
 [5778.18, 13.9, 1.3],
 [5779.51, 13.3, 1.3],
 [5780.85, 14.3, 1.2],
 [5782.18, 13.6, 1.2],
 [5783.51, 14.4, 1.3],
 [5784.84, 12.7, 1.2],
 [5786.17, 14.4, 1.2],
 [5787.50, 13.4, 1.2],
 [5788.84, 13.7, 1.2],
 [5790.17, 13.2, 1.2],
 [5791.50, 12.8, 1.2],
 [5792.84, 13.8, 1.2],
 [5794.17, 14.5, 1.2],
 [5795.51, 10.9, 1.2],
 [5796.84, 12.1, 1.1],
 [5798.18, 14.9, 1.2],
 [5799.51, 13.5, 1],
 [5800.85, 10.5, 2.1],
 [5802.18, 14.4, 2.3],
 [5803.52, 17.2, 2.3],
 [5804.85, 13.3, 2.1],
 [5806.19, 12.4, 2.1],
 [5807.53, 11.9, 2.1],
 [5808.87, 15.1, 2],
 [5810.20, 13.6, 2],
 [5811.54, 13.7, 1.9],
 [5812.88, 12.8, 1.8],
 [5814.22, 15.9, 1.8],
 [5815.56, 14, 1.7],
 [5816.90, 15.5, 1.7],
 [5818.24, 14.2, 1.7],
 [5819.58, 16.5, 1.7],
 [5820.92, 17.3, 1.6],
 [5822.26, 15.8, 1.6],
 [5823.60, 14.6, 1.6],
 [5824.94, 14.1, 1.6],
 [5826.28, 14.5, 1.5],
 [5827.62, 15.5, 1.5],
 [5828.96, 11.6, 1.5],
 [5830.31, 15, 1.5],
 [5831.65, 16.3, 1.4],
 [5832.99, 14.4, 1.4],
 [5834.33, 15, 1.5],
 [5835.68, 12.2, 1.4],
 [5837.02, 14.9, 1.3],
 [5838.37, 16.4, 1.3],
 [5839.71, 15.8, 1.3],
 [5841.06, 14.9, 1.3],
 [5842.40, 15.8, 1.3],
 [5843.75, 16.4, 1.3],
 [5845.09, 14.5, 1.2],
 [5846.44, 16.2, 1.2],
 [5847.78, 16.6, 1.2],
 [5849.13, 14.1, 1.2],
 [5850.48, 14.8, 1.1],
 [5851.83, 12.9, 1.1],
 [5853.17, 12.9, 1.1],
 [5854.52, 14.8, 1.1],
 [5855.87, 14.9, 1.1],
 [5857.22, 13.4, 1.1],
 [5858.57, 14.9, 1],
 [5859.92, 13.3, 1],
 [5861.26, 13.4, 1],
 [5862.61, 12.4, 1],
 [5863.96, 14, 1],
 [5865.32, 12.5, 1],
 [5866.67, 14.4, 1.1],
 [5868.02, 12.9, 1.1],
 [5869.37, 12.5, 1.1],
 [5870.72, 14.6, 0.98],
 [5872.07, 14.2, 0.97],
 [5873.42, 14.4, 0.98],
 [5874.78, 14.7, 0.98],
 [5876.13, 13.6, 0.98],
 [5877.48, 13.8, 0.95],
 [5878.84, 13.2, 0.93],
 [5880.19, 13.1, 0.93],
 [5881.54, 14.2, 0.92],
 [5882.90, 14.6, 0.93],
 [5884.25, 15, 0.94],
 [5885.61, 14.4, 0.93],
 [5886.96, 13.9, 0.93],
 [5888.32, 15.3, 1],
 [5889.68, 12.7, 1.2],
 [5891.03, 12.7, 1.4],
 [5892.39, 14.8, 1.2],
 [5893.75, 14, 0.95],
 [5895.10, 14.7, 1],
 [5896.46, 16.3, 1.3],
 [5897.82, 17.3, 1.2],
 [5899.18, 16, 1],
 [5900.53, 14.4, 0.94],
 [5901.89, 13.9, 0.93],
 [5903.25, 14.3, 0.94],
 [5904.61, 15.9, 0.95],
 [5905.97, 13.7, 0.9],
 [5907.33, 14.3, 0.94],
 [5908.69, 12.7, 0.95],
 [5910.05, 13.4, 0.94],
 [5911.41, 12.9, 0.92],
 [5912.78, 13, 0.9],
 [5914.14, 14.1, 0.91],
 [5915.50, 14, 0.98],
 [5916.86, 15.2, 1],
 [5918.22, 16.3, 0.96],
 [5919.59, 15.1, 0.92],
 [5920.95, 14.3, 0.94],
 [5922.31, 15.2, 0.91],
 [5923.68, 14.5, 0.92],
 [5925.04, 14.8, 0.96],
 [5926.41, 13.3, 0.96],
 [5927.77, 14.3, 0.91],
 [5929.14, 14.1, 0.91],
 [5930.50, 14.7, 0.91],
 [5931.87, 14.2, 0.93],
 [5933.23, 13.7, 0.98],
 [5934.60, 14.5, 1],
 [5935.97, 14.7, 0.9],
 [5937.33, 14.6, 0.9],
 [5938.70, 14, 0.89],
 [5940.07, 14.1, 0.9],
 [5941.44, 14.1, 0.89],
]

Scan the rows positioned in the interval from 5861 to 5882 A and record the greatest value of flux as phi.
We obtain 14.7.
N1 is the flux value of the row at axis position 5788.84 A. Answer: 13.7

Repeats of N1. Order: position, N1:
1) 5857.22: 13.4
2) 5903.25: 14.3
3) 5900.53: 14.4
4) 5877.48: 13.8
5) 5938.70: 14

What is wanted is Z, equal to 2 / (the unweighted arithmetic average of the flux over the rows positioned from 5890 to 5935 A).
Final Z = 0.138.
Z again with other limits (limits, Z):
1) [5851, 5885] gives 0.145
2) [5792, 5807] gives 0.149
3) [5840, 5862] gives 0.137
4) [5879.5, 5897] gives 0.140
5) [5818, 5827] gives 0.131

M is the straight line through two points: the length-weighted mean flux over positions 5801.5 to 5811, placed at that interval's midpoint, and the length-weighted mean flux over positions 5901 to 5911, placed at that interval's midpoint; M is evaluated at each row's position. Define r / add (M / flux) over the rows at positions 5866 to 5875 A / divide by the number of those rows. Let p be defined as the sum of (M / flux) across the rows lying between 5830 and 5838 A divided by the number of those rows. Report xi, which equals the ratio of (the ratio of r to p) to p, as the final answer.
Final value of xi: 1.08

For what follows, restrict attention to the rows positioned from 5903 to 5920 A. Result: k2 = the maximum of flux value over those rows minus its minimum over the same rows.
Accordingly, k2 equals 3.6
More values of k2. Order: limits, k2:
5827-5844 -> 4.8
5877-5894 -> 2.6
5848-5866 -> 2.5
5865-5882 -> 2.2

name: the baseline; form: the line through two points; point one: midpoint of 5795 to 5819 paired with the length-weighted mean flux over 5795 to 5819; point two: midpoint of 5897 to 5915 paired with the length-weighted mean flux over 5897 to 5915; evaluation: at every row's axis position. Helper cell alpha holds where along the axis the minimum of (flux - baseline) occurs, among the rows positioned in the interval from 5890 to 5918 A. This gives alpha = 5908.69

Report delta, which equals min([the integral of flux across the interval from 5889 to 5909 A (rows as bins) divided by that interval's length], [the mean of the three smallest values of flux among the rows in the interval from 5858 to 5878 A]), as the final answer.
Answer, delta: 12.5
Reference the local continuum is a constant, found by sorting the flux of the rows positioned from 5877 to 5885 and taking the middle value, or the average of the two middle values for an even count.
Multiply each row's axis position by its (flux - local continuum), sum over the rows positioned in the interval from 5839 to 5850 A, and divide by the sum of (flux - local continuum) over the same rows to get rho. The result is 5844.2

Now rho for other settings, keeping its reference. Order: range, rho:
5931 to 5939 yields 5936.0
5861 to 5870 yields 5865.6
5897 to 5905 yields 5900.1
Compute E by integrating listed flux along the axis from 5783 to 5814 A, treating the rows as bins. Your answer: 418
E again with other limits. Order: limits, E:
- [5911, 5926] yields 217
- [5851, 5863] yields 164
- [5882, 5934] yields 750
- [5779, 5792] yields 177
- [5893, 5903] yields 152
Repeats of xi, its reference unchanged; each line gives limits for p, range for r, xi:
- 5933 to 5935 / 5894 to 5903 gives 0.92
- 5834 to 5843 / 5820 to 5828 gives 1.04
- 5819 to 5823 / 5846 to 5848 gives 1.19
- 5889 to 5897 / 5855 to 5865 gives 1.03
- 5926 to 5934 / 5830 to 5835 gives 0.93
